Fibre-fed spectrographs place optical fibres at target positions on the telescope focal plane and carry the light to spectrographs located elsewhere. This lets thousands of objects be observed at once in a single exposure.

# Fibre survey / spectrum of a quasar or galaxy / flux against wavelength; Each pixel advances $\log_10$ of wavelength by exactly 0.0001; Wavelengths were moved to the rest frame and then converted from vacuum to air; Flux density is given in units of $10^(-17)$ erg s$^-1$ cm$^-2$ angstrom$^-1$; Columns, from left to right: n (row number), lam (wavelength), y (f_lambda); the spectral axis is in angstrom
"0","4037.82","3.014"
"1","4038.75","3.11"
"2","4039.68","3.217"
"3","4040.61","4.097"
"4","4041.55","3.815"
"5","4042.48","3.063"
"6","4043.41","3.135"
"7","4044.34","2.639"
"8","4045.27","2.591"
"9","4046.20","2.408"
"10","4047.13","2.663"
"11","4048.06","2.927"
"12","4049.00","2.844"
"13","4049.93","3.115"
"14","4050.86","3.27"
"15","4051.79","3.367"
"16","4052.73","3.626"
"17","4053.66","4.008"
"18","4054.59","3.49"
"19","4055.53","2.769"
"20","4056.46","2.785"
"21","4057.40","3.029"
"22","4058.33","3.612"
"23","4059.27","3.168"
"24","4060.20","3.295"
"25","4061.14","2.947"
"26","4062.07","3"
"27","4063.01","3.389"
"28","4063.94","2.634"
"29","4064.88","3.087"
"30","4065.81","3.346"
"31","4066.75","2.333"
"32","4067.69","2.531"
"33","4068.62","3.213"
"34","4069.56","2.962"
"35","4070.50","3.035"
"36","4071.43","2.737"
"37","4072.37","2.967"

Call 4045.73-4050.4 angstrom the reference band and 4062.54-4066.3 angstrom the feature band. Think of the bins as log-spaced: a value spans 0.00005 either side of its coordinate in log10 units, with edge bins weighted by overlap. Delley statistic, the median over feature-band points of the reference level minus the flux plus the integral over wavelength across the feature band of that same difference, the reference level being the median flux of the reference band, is -1.4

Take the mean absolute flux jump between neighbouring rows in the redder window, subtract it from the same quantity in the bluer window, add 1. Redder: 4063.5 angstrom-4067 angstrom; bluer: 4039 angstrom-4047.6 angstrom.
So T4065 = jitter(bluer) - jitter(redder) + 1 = 0.80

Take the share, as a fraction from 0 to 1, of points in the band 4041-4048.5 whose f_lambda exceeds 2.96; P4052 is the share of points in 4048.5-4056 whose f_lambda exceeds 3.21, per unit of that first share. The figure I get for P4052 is 1.67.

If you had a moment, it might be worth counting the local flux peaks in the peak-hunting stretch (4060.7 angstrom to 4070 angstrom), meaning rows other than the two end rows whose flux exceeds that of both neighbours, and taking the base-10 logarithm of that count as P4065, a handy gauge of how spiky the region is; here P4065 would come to 0.48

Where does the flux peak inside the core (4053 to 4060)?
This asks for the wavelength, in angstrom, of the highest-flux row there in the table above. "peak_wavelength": 4053.66 angstrom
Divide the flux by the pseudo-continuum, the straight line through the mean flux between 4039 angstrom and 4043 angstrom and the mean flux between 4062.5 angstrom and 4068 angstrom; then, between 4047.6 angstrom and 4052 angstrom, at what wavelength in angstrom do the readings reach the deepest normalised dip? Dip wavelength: 4049.00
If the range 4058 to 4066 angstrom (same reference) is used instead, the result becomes 4063.94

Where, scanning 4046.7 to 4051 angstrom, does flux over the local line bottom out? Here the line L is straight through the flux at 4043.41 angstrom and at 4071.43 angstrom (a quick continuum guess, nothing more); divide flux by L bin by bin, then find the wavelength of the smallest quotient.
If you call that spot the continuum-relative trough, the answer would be 4047.13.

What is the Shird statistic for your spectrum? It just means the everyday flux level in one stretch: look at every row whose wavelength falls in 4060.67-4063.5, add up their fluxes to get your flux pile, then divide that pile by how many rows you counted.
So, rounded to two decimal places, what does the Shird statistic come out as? 3.11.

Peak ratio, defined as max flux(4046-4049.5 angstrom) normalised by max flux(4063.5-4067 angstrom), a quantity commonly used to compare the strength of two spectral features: 0.87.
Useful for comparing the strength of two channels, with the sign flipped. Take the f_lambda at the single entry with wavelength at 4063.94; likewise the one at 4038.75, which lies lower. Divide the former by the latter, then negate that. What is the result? -0.85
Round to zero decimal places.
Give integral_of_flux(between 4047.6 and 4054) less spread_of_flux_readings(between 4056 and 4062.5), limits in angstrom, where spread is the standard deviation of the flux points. 21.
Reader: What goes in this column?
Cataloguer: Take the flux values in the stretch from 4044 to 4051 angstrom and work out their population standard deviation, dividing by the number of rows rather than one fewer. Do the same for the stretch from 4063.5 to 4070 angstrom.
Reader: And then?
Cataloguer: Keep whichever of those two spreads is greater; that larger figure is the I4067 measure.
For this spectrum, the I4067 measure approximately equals 0.35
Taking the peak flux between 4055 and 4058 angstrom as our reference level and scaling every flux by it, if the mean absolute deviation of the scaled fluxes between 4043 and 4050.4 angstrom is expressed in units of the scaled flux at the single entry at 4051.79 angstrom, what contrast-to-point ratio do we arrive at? 0.064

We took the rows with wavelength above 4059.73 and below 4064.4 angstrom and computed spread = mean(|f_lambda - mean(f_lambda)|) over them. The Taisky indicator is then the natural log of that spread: -1.46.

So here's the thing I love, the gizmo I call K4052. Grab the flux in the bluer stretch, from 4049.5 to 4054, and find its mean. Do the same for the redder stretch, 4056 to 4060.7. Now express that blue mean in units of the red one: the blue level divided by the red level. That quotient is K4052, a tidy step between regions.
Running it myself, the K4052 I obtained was 1.09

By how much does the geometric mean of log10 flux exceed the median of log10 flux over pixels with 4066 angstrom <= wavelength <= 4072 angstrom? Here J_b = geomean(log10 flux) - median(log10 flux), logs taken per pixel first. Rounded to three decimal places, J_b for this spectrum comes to -0.012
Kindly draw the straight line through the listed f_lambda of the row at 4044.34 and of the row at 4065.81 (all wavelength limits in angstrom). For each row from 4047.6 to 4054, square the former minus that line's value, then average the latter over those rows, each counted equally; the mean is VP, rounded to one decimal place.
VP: 0.3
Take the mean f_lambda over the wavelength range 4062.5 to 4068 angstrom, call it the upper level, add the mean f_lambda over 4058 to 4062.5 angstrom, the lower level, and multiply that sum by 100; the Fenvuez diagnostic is 609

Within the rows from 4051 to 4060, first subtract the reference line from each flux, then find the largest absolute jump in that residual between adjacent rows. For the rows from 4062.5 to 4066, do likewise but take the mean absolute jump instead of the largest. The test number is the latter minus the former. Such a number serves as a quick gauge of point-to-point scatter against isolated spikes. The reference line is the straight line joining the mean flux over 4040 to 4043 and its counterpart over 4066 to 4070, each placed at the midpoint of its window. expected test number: -0.19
